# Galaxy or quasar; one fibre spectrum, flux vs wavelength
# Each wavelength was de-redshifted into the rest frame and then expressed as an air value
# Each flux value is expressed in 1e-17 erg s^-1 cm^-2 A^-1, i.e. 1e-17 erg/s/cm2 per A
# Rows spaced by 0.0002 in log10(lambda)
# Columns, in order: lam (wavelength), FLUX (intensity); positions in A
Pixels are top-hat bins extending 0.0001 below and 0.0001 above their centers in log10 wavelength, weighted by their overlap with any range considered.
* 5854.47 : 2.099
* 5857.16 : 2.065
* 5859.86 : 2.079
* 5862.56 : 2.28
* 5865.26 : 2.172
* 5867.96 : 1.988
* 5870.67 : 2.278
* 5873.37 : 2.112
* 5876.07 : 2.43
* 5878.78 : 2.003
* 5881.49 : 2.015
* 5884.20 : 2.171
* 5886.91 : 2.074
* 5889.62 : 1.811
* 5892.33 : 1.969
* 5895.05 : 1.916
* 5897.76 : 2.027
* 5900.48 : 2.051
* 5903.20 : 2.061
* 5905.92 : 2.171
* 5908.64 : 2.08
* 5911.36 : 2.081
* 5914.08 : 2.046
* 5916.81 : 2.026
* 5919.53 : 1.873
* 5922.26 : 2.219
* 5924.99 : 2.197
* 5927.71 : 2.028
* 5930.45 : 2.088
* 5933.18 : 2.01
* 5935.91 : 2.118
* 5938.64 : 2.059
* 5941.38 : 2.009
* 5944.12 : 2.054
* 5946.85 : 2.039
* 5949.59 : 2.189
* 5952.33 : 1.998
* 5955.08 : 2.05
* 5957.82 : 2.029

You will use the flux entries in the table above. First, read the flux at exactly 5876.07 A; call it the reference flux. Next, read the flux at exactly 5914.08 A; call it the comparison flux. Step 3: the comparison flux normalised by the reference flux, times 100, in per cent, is 84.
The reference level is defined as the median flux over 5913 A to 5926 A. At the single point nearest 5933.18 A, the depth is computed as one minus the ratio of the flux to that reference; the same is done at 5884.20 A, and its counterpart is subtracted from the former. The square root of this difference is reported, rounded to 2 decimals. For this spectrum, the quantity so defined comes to 0.28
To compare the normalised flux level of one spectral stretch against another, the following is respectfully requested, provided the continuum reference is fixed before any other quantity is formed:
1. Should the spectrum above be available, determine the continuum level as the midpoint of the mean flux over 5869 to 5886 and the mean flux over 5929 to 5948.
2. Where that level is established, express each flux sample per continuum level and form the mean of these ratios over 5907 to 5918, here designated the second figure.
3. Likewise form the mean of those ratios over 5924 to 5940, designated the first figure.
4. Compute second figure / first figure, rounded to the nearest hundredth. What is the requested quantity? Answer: 0.99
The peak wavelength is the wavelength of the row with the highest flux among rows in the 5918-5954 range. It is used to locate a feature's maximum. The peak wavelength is 5922.26 A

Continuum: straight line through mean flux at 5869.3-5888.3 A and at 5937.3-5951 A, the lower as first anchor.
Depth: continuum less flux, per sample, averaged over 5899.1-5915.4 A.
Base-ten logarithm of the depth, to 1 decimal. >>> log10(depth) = -1.4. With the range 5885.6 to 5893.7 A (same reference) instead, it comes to -0.7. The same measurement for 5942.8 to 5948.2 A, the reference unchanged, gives -1.7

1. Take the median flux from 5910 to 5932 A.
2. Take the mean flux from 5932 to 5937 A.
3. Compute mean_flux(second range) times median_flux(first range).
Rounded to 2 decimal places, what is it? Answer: 4.26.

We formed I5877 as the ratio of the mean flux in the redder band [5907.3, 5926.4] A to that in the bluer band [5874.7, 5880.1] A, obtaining 0.94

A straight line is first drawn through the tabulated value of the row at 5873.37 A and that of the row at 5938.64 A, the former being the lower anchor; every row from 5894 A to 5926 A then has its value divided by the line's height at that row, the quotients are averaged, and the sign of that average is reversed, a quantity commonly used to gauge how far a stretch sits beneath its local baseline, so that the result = -0.99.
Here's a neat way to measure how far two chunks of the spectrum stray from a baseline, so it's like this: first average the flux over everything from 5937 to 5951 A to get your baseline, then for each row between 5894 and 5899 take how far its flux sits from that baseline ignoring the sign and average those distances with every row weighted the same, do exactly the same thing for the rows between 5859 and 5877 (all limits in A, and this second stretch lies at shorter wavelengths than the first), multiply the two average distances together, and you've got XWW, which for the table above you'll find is 0.014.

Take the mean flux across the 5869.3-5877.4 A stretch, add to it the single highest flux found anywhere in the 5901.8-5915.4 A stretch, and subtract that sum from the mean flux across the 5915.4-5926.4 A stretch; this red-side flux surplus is -2.37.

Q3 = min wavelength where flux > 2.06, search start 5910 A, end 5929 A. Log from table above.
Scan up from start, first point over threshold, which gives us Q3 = 5911.36 A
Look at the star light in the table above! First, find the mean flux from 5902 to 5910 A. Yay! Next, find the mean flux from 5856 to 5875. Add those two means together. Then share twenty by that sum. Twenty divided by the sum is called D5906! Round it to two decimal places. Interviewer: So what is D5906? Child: 4.71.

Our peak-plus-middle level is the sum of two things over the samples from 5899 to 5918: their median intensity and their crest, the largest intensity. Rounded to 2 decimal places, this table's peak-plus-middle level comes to 4.23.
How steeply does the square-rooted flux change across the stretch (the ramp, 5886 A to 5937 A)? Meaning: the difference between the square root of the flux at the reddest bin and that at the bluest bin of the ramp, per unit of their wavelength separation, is 0.0003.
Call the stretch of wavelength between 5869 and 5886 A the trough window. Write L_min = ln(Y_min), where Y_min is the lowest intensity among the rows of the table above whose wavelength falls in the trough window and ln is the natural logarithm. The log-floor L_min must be 0.695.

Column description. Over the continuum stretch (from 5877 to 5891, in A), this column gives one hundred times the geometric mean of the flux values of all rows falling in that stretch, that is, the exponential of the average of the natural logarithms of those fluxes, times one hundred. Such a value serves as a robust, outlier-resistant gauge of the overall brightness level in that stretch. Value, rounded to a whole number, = 201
